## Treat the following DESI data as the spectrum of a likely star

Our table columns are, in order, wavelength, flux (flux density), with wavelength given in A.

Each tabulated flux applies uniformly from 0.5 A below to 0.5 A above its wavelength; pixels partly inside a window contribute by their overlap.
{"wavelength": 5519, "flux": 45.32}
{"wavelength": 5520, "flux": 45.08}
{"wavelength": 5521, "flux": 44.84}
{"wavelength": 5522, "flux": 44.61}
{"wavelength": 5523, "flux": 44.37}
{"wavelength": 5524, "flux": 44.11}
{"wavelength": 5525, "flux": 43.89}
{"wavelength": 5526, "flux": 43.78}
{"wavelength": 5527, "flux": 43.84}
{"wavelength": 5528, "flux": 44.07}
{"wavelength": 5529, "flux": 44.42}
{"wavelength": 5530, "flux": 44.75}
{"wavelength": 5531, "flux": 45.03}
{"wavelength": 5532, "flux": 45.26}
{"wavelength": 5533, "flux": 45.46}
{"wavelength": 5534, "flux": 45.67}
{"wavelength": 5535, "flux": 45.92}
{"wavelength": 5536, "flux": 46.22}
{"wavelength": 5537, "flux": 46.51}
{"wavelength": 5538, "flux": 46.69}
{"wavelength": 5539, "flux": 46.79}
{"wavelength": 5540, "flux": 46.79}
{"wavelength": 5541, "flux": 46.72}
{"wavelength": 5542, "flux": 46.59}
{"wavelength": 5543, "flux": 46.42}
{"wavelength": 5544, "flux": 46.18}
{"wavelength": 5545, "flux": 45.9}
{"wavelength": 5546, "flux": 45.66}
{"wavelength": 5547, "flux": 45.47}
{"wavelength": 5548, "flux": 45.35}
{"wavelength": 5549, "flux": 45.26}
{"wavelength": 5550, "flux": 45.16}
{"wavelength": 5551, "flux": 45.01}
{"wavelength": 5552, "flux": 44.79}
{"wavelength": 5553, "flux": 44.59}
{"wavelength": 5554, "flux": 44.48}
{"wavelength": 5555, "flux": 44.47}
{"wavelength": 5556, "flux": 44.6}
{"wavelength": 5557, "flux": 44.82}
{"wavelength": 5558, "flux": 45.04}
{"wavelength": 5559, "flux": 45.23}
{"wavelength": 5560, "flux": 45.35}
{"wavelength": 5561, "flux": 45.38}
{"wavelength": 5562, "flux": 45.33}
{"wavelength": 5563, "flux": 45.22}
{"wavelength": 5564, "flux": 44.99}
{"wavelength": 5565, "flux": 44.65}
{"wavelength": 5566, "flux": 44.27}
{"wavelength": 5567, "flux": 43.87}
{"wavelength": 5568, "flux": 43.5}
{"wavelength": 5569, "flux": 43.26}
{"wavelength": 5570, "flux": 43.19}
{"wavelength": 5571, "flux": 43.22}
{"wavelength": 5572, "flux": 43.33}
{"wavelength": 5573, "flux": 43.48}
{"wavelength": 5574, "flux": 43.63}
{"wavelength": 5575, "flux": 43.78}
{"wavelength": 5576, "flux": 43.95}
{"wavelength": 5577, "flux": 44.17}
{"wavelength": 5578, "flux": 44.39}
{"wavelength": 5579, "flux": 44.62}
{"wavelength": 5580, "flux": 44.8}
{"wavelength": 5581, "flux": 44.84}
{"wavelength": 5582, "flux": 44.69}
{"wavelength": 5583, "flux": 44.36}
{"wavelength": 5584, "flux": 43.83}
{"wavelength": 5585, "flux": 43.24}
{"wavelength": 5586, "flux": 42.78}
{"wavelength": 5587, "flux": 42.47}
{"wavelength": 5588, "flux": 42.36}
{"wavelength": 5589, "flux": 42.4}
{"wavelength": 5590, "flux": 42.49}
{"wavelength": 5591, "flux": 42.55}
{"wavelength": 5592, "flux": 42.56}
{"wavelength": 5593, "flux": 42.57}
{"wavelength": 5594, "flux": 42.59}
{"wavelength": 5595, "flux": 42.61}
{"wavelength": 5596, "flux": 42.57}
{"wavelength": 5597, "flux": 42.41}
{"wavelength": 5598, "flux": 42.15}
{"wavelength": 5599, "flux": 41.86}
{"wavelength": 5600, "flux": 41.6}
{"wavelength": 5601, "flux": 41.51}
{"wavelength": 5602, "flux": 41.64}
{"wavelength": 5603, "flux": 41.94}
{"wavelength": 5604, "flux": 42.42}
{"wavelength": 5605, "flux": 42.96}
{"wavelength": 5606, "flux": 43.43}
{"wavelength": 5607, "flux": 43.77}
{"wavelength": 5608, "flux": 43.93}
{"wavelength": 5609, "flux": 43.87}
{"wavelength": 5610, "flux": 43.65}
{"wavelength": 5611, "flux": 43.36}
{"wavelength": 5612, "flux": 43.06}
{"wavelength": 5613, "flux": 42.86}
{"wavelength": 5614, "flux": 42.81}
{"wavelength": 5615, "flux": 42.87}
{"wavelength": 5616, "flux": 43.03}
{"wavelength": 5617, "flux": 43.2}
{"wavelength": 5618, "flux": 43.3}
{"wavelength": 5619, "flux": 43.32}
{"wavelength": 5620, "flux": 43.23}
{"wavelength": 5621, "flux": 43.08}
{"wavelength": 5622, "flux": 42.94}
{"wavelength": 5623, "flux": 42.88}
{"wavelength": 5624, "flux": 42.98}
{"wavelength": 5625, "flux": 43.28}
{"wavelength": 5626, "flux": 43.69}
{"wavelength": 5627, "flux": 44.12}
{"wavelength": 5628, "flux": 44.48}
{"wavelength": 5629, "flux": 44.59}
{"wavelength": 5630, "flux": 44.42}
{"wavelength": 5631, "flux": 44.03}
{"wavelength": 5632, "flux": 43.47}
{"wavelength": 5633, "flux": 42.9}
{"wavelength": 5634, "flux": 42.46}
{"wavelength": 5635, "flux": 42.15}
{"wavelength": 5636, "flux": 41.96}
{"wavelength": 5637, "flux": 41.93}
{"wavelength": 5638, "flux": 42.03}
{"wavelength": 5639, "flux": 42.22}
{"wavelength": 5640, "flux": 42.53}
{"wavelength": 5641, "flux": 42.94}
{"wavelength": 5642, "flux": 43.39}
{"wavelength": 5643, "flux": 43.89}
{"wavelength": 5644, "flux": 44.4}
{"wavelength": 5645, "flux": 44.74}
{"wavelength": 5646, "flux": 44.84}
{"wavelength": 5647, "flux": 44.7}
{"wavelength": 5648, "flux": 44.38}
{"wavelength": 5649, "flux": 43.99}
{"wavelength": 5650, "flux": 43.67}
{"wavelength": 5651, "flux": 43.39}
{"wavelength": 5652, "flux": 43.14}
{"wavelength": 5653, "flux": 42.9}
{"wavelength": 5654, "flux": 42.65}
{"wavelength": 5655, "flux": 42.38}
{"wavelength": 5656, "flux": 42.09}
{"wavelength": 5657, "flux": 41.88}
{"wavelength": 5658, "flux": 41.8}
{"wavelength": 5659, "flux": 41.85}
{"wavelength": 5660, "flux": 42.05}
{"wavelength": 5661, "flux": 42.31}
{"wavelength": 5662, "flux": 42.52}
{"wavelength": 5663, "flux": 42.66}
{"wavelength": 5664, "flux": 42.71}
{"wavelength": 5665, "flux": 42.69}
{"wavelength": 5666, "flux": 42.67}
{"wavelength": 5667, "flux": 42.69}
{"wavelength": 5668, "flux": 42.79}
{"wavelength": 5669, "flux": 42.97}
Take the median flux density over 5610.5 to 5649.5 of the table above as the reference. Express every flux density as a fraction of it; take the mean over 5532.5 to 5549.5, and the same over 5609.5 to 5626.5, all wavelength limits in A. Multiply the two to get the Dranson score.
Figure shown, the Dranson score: 1.06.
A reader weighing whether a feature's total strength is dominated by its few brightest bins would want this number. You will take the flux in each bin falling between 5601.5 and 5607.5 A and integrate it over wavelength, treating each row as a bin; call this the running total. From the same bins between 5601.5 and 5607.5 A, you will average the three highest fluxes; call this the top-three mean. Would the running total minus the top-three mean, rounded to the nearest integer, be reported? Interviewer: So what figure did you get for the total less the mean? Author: 213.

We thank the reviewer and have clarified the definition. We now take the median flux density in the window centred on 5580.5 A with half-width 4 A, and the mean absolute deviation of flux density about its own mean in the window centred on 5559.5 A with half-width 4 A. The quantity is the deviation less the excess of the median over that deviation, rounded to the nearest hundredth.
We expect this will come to -44.05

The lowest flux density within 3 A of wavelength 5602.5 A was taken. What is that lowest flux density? 41.51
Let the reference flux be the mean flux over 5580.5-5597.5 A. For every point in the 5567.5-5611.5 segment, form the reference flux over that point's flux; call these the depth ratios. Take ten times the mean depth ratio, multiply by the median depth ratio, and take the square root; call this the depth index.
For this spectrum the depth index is 3.15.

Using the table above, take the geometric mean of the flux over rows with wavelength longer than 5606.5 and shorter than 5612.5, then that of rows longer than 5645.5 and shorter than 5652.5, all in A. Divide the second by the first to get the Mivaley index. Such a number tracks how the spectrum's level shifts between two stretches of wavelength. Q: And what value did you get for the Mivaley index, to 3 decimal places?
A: 1.009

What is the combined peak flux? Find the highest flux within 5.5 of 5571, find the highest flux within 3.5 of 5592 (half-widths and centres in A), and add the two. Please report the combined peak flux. 86.9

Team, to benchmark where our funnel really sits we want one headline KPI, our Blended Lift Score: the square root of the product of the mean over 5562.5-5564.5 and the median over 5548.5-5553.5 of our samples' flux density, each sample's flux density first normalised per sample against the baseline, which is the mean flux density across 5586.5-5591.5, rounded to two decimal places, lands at 1.06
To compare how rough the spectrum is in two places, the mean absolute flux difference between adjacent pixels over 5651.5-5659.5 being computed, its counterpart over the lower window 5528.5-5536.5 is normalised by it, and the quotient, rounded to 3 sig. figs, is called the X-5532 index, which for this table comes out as 1.29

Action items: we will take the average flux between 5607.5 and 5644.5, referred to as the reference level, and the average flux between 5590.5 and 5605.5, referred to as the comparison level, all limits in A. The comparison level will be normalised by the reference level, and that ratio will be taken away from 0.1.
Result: -0.88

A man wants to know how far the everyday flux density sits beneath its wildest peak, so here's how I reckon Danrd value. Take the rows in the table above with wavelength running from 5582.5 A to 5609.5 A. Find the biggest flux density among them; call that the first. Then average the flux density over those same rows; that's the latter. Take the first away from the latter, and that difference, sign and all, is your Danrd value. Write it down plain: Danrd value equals -1.7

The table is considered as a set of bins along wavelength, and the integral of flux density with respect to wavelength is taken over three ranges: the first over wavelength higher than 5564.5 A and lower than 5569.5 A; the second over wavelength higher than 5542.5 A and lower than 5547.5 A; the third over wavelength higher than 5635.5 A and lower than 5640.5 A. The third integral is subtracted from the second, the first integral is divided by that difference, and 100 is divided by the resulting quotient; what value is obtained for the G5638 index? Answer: 8.6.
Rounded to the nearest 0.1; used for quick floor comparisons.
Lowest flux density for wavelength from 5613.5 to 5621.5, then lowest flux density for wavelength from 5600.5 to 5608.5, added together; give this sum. 84.3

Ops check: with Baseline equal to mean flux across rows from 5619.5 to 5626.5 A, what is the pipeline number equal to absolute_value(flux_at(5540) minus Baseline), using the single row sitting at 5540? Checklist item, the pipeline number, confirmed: 3.6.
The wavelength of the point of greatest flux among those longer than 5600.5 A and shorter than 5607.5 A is 5607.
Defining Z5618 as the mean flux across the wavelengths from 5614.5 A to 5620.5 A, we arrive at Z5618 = 43.2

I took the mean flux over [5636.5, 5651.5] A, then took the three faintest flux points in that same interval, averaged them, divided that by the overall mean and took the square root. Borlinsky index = 0.983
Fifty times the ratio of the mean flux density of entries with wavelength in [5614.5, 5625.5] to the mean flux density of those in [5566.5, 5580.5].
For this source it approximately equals 49.2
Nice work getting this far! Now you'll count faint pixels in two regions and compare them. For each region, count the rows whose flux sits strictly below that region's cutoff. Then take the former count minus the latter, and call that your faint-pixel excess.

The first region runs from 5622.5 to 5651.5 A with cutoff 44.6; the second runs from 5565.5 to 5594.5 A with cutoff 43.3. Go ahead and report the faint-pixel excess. 13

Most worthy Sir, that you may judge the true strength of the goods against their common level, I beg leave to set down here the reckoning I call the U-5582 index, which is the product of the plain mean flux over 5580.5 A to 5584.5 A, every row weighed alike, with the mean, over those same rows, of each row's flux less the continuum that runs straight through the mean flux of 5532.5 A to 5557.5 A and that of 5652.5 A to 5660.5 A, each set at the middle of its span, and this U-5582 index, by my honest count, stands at -3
